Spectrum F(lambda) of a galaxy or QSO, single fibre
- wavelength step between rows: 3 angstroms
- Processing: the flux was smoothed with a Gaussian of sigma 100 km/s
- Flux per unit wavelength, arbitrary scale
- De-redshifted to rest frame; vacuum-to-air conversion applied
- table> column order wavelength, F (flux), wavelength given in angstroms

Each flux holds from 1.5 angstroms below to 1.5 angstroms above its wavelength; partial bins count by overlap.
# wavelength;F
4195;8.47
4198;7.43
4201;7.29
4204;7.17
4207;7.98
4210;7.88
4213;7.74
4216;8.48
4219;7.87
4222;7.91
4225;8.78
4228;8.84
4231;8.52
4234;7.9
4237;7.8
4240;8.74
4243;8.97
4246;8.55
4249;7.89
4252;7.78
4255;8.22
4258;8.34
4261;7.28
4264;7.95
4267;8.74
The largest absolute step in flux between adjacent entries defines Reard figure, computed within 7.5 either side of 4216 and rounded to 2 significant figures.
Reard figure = 0.74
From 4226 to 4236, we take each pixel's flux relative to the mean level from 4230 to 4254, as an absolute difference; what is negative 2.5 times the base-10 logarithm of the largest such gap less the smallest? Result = 1.24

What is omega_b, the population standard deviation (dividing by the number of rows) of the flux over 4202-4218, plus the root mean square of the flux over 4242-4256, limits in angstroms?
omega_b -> 8.72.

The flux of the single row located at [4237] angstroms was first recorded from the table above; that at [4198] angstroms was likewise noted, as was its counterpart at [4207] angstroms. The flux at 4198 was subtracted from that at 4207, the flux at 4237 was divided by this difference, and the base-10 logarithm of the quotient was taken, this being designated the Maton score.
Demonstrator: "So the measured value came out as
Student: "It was 1.15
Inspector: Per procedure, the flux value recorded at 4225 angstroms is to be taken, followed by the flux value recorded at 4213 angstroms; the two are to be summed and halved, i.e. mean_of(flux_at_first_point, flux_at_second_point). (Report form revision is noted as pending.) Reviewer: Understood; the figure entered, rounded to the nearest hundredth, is 8.26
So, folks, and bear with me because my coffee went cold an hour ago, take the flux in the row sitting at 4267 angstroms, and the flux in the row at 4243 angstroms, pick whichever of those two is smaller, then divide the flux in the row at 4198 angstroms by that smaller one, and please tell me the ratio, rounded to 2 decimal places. 0.85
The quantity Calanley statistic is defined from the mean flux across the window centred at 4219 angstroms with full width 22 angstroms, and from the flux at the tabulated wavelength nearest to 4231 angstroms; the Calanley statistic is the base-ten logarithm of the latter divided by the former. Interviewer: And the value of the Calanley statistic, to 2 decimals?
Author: 0.02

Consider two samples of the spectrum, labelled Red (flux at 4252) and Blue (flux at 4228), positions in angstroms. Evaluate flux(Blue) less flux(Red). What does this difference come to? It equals 1.1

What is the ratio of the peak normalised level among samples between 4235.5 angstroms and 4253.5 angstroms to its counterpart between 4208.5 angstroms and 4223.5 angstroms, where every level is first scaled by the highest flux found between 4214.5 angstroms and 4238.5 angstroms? 1.06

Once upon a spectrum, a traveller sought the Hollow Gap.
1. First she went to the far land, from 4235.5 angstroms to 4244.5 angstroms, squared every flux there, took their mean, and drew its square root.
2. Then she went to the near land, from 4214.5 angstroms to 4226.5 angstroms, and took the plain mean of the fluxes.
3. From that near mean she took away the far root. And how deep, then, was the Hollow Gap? -0.26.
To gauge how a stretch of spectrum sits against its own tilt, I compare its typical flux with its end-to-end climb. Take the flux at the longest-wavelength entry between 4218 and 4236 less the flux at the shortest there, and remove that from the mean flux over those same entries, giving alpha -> 8.27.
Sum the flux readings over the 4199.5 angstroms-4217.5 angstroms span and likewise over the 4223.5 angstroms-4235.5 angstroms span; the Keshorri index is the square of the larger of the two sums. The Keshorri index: 2166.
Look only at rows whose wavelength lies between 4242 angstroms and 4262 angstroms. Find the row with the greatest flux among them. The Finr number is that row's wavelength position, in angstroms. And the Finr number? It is 4243 angstroms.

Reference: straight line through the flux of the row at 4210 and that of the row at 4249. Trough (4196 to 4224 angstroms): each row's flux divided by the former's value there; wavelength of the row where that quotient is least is 4204 angstroms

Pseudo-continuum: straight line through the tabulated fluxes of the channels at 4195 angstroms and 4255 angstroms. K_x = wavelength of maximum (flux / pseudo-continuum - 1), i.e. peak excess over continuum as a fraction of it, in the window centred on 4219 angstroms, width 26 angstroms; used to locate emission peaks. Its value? 4228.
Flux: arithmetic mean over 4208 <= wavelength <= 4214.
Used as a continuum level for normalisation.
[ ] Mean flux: 7.8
